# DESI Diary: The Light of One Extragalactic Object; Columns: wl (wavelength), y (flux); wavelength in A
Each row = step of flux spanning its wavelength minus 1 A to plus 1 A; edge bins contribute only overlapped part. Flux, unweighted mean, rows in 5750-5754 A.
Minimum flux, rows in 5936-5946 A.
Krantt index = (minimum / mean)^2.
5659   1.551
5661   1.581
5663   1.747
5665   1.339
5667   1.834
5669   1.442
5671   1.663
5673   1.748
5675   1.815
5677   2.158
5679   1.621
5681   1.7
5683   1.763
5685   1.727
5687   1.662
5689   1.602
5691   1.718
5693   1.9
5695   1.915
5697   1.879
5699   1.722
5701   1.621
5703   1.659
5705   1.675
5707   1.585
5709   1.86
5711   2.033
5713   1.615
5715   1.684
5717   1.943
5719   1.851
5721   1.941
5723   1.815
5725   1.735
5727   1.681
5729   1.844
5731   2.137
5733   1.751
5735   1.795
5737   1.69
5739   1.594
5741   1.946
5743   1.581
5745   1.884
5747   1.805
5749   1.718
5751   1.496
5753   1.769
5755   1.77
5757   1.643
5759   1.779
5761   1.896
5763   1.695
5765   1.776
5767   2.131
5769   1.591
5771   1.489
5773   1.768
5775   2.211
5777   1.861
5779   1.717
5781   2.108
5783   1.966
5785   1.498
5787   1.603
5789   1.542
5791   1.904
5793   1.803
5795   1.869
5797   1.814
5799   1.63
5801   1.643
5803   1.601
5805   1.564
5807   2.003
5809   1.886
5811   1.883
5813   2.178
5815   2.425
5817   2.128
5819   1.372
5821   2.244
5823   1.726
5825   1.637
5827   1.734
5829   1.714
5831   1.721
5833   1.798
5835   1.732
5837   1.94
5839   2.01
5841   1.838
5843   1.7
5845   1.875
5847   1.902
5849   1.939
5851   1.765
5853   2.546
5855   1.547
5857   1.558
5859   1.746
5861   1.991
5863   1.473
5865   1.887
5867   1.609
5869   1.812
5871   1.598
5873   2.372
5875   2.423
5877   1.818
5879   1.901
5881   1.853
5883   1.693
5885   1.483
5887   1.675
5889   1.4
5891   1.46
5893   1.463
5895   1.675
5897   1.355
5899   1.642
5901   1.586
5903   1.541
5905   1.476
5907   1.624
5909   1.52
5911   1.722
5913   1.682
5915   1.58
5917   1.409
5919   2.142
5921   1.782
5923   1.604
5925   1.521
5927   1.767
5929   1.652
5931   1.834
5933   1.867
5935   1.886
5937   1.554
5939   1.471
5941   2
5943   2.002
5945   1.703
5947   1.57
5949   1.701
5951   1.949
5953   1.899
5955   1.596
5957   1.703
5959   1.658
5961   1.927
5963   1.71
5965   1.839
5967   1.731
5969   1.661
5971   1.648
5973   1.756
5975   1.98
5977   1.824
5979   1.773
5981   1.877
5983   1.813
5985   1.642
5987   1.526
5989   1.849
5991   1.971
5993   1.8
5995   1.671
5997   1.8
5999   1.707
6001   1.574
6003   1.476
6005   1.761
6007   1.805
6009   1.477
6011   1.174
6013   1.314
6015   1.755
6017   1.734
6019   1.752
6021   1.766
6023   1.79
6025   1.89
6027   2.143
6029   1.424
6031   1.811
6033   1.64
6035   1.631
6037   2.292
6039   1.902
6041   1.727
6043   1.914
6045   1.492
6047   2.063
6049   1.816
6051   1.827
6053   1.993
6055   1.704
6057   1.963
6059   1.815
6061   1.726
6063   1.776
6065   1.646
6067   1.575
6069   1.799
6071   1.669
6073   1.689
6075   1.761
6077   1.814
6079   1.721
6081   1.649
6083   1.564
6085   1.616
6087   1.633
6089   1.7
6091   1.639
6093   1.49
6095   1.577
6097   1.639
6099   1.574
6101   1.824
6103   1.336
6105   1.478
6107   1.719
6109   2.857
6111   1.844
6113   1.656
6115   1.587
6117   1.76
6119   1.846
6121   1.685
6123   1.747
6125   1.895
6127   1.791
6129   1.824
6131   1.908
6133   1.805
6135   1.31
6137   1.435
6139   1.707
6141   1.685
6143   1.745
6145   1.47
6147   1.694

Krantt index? 0.81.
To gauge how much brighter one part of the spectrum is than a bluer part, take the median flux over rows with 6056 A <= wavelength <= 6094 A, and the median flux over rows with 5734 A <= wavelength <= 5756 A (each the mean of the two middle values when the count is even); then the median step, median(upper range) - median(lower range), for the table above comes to -0.080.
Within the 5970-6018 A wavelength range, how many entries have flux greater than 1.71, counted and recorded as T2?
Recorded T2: 14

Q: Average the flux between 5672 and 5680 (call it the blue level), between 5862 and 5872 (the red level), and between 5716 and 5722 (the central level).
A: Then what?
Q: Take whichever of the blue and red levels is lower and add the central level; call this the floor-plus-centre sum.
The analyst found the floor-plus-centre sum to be 3.59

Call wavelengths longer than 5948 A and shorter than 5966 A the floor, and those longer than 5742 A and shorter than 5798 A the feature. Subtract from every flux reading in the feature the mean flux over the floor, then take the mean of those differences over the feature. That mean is 0.00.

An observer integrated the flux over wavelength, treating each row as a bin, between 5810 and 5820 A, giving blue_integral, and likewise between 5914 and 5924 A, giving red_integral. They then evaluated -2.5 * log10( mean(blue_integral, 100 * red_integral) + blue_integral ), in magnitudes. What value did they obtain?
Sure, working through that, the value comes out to -7.36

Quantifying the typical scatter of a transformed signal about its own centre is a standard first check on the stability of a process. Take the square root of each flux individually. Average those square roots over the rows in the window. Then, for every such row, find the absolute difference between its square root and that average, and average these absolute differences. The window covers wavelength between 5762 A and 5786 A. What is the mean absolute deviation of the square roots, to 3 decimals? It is 0.073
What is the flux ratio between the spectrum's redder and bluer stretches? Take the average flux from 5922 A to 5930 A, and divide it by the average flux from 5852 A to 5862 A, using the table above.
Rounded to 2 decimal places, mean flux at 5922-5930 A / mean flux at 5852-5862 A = 0.87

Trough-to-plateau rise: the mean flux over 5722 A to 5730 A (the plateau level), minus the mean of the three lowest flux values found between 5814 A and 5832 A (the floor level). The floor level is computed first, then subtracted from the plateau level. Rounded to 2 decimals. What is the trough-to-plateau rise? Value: 0.19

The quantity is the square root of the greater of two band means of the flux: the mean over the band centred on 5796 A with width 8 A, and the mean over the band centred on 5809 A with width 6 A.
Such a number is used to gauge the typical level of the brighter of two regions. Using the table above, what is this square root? 1.39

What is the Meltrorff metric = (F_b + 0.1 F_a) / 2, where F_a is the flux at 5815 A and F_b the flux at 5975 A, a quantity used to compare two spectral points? 1.11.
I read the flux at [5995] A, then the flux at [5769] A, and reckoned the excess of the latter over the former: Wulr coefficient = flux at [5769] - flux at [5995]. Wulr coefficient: -0.1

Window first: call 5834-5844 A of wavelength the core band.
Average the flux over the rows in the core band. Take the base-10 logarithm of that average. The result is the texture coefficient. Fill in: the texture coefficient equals 0.27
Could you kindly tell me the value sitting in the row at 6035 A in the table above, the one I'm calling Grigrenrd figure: 1.631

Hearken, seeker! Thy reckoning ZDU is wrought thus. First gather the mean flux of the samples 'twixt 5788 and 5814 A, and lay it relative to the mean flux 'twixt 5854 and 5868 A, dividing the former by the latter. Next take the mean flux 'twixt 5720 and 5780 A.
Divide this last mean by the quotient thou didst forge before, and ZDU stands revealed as 1.68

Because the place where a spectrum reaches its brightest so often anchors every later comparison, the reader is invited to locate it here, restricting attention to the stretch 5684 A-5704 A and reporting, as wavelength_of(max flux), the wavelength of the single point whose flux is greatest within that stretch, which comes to 5695 A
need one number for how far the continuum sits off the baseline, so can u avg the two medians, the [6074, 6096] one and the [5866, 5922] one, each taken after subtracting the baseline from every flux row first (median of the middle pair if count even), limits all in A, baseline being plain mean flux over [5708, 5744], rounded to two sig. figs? -0.17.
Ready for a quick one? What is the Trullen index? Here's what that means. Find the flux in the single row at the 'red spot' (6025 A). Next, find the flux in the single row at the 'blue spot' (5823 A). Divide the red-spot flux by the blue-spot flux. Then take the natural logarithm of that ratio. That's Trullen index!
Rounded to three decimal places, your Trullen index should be 0.091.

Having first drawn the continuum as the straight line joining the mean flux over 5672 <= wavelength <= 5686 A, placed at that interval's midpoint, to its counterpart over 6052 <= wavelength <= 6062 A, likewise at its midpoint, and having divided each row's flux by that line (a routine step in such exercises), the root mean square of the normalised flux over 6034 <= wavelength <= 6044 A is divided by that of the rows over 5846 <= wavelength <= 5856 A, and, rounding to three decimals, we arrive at 0.956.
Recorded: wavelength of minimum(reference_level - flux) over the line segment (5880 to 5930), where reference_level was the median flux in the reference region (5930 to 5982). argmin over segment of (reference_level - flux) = 5919 A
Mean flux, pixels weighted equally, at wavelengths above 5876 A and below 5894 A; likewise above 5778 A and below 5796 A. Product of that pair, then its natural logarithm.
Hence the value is 1.07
